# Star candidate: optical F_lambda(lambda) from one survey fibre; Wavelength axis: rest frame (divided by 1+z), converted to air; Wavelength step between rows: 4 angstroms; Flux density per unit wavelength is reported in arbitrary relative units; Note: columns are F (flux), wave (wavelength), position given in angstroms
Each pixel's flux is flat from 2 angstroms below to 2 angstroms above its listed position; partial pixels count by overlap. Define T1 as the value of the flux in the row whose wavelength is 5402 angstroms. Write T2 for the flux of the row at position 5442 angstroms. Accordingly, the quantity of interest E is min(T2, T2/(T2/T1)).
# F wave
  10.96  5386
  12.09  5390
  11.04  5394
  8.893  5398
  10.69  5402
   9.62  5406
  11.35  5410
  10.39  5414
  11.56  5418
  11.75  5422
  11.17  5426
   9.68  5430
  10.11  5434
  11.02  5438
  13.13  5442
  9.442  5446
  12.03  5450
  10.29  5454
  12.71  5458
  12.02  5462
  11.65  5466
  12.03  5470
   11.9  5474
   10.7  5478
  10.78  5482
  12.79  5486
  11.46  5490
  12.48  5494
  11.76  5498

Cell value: 10.7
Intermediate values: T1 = 10.69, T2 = 13.13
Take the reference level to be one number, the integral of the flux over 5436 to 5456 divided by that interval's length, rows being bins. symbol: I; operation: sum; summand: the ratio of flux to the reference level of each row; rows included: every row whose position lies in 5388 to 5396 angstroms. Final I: 2.07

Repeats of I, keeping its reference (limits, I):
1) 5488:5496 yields 2.14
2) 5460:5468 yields 2.12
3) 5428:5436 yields 1.77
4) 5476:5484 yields 1.92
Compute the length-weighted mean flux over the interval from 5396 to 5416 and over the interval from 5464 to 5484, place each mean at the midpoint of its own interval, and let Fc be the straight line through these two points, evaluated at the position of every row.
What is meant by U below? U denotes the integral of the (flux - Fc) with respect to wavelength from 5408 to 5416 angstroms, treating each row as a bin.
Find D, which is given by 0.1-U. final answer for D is -4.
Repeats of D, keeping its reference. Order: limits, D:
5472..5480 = 1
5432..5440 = 1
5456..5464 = -10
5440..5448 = -3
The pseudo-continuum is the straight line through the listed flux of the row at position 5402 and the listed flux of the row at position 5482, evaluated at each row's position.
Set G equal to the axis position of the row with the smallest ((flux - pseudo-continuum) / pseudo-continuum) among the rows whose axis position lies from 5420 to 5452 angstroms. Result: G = 5446 angstroms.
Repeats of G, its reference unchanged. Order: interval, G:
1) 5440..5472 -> 5446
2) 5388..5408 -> 5398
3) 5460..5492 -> 5478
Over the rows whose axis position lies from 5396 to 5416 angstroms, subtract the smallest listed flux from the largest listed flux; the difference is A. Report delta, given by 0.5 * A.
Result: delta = 1.23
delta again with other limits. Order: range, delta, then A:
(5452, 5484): 1.21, 2.4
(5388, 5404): 1.60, 3.2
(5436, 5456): 1.84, 3.7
